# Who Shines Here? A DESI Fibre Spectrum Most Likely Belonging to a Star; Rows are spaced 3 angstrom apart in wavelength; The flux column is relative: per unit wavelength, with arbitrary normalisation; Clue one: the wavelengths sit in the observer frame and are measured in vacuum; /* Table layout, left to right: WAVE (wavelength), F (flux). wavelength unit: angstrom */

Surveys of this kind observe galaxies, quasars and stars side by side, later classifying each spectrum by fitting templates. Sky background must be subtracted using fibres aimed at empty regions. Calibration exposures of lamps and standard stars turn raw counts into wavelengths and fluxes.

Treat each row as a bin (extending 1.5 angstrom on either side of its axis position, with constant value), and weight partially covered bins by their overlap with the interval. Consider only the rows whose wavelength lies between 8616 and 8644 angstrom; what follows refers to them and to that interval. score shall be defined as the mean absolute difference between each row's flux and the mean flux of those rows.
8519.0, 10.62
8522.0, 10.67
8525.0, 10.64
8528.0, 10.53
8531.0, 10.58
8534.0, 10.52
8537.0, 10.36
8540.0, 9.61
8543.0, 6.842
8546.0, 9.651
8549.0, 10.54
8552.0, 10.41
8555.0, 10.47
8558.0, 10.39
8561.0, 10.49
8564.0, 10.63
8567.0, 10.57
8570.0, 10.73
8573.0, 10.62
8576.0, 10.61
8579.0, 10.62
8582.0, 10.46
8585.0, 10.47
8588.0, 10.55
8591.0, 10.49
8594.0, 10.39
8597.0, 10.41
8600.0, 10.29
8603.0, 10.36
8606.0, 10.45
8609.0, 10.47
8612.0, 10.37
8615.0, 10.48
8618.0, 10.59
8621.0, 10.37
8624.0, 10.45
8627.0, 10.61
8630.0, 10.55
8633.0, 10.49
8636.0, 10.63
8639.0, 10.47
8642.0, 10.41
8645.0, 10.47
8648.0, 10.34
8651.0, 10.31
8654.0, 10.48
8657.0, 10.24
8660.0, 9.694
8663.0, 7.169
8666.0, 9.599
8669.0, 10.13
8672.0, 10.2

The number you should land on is 0.08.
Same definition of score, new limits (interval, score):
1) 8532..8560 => 0.78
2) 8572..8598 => 0.08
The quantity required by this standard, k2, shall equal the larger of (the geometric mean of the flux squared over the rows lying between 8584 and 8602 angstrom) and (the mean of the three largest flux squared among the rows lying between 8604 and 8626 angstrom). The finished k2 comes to 111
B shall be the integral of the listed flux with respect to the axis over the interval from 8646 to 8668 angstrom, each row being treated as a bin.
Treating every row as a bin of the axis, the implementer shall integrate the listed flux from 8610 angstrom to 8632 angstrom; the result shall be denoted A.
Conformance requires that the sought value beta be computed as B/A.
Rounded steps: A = 231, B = 214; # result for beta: 0.93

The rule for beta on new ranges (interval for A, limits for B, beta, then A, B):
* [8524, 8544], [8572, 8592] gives 1.06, 199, 211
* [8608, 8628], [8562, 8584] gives 1.11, 209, 233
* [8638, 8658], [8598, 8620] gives 1.10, 208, 229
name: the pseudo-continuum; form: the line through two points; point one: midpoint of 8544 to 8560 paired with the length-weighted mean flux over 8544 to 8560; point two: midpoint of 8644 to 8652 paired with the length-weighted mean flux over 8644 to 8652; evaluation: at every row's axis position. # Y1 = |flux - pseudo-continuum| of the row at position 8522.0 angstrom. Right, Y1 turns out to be 0.54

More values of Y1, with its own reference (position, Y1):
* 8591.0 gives 0.23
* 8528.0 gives 0.38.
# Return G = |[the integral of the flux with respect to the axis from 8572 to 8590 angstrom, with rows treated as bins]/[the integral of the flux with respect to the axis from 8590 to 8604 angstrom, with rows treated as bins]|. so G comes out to 1.31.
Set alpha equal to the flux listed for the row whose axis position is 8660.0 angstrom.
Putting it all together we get 9.694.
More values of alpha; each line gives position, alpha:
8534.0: 10.52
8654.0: 10.48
